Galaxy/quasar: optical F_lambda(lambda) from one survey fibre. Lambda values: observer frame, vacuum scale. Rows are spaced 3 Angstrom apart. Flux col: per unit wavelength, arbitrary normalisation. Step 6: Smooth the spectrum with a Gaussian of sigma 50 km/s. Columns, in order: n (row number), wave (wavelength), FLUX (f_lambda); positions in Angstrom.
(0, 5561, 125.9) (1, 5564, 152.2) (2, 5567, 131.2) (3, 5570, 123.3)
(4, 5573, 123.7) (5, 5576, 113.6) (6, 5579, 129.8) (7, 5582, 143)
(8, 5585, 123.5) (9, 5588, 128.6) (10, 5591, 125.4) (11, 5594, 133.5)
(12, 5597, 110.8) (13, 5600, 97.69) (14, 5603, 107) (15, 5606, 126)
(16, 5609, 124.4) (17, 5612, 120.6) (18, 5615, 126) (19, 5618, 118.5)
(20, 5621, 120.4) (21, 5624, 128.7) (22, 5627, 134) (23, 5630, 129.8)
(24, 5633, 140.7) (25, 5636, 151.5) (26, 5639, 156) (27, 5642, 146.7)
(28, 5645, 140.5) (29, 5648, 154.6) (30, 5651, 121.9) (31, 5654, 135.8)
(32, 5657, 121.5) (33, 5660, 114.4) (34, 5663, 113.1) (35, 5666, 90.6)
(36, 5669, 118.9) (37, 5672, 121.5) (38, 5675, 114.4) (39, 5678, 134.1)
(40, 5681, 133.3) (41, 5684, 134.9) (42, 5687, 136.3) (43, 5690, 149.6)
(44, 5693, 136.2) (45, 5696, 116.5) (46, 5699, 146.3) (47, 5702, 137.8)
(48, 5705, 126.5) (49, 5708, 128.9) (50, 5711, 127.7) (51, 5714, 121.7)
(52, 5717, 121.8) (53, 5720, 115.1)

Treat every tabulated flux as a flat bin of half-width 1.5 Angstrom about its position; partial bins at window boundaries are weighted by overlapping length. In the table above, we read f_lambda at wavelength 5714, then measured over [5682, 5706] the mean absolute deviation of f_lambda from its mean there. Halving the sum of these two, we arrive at 64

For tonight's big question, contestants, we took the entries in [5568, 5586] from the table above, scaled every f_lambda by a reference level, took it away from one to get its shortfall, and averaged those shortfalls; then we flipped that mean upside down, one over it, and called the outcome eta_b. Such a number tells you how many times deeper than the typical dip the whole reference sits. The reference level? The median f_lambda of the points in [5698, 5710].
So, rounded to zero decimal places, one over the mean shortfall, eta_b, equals 19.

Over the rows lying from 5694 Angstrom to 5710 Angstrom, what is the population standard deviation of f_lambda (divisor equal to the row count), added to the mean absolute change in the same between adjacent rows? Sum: 23.1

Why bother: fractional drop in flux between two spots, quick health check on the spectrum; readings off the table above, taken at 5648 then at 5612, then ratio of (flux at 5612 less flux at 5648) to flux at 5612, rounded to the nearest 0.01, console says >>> -0.28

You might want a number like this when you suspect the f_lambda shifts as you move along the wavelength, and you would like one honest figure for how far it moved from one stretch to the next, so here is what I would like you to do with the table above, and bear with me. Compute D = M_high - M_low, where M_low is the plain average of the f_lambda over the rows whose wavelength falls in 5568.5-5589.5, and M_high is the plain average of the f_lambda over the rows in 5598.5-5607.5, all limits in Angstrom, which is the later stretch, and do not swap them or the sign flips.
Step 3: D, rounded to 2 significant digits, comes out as -16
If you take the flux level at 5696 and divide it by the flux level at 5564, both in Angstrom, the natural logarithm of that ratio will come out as -0.27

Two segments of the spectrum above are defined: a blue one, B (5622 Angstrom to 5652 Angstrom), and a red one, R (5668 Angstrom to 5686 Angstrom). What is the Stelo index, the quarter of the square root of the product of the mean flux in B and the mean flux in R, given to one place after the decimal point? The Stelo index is 33.3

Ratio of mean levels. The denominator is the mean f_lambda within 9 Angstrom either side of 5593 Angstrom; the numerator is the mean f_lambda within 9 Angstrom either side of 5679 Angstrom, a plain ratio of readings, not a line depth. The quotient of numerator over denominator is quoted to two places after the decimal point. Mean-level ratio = 1.08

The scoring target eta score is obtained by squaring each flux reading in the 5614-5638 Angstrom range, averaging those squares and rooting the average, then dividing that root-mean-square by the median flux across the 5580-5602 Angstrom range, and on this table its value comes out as 1.05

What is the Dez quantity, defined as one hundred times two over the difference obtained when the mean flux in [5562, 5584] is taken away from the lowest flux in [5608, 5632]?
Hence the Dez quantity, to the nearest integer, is -16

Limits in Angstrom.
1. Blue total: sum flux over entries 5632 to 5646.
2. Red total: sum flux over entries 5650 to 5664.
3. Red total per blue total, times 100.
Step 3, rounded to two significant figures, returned 82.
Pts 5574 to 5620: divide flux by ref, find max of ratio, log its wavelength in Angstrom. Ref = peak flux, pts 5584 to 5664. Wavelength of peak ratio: 5582 Angstrom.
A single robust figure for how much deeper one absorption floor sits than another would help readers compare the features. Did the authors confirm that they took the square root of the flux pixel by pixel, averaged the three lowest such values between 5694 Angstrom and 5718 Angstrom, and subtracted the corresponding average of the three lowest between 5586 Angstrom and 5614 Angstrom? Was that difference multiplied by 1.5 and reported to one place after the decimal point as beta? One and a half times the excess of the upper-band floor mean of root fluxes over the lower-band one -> 1.1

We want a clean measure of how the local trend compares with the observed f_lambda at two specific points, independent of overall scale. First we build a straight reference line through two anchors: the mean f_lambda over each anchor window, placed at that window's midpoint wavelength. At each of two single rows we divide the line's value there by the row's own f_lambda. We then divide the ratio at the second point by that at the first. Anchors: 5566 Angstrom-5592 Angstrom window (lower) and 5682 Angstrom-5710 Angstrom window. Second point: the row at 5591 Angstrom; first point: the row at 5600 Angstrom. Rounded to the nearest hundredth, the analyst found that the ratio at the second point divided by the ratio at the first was 0.78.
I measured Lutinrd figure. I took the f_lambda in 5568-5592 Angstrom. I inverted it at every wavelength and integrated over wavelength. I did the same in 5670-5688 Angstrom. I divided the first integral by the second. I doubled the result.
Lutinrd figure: 2.7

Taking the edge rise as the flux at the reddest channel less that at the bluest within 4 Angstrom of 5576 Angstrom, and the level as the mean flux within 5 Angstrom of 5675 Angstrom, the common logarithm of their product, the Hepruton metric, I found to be 2.88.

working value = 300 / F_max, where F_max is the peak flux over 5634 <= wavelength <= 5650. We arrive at 1.92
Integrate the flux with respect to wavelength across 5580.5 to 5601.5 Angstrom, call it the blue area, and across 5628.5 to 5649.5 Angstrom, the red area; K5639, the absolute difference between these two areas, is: 472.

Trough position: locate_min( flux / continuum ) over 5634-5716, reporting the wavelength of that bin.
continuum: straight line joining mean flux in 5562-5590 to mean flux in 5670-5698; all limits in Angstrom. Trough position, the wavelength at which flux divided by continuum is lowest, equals 5666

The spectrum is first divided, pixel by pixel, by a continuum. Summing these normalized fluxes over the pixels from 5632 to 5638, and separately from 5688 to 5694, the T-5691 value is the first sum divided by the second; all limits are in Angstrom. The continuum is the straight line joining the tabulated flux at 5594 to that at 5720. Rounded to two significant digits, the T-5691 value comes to 0.96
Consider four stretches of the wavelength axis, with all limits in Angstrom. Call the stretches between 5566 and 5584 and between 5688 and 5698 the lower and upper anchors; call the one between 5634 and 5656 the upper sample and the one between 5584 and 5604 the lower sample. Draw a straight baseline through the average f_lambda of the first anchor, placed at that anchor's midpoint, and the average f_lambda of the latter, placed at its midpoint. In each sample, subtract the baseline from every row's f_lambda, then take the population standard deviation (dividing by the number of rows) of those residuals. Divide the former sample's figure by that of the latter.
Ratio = 0.9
